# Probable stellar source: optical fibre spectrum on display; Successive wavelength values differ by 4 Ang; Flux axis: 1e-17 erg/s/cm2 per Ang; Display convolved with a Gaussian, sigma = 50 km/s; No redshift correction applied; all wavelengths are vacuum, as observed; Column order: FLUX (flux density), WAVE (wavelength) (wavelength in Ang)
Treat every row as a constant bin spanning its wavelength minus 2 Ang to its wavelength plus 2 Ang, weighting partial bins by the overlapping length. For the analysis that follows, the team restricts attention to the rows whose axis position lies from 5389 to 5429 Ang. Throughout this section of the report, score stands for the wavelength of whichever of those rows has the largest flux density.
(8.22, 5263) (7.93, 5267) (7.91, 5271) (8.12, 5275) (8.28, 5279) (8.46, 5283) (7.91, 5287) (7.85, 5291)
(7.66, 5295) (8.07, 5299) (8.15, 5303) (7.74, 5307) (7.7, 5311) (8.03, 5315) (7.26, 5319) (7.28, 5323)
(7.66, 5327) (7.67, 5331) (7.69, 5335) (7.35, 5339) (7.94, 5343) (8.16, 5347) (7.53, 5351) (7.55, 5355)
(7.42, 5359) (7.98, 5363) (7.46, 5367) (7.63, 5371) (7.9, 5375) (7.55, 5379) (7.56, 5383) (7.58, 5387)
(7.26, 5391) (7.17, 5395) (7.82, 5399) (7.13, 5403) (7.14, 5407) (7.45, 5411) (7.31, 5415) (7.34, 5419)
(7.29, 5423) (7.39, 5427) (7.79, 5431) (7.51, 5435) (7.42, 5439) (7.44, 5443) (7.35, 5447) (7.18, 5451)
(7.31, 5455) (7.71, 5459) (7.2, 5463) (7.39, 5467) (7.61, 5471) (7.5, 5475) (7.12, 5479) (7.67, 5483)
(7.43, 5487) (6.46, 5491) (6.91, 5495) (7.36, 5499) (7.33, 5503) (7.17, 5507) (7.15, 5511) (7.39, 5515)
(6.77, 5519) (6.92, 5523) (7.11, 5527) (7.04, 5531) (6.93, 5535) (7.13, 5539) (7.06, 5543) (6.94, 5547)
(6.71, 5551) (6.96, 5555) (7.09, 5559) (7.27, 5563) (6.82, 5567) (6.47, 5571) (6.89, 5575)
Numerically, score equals 5399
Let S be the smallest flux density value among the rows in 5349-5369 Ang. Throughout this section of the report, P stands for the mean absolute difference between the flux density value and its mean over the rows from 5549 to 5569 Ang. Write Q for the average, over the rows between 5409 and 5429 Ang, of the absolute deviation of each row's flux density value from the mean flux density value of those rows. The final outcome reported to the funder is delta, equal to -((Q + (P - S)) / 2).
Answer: 3.60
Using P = 0.17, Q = 0.05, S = 7.42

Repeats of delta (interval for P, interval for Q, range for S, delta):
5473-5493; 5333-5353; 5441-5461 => 3.29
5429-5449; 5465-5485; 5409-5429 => 3.50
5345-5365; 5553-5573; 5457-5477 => 3.35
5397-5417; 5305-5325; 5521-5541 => 3.22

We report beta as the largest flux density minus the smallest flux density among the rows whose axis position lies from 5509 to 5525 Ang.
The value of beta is 0.62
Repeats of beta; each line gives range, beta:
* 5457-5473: 0.51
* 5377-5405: 0.69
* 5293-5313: 0.49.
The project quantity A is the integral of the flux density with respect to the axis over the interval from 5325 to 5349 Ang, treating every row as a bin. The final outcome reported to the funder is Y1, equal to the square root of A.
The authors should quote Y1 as 13.6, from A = 186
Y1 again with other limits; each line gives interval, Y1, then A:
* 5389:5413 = 13.3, 176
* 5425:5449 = 13.4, 180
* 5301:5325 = 13.6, 185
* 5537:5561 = 12.9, 168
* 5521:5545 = 13.0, 169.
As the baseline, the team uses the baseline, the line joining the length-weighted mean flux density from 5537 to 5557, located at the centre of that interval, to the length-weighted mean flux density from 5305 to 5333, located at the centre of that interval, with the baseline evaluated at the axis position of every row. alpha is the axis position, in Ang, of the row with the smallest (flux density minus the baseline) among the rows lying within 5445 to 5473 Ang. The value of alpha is 5451 Ang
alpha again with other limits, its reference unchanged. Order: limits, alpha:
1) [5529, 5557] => 5551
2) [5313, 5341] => 5319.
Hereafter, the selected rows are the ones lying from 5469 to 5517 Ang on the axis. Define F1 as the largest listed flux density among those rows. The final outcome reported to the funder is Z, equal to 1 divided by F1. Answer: 0.130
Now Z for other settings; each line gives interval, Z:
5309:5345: 0.125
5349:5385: 0.125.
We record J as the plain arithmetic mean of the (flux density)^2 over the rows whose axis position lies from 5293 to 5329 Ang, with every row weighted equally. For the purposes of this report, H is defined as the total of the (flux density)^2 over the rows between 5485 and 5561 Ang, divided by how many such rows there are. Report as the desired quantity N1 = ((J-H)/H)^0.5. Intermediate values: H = 50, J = 59.8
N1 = 0.451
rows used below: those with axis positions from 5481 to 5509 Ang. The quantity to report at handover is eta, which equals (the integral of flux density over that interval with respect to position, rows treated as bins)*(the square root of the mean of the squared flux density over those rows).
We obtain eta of 1449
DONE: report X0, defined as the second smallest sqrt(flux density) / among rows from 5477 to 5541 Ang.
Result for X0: 2.60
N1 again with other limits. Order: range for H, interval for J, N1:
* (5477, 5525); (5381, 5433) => 0.271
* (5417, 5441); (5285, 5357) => 0.276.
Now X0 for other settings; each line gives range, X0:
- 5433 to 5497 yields 2.63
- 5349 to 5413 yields 2.67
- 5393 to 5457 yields 2.67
